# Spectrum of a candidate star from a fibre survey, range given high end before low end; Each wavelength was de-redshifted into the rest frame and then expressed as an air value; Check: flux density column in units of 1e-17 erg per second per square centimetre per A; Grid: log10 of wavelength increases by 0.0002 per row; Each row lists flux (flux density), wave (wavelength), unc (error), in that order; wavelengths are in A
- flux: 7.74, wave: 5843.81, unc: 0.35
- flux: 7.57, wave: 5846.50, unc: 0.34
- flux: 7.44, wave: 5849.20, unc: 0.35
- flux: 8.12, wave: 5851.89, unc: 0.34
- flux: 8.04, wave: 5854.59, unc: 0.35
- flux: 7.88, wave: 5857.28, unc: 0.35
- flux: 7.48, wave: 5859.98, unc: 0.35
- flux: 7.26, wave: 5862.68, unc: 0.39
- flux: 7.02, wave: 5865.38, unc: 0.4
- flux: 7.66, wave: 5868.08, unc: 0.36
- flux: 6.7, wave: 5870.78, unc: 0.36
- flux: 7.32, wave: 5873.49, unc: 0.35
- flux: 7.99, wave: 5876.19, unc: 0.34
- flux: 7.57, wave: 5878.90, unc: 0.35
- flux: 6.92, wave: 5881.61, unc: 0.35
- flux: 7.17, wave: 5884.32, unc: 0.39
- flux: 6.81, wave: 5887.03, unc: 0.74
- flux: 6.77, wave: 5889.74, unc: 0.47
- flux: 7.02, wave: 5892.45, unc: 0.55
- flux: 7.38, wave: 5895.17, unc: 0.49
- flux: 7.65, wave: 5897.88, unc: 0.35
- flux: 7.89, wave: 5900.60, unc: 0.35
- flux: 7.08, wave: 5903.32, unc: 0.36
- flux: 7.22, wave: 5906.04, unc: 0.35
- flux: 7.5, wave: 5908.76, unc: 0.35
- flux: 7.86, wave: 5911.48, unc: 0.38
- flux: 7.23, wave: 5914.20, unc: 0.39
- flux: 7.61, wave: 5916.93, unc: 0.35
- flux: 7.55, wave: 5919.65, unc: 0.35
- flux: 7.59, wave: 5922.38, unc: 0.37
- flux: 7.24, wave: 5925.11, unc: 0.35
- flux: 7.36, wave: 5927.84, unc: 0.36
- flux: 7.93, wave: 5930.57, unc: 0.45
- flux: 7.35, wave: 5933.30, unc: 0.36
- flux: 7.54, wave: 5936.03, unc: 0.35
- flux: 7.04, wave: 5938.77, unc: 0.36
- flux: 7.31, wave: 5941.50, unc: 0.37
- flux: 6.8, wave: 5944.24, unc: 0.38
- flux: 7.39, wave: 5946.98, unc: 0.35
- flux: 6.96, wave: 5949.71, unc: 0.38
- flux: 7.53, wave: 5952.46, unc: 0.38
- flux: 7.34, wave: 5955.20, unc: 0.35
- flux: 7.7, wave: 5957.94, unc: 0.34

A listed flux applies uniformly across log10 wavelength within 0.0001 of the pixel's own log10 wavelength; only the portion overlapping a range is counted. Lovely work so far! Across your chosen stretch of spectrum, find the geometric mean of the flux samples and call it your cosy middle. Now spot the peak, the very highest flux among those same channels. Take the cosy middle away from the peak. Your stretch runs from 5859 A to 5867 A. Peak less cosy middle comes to 0.23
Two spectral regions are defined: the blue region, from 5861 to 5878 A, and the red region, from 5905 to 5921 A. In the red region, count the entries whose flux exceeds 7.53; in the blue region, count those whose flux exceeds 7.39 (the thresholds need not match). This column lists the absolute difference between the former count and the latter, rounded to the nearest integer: 1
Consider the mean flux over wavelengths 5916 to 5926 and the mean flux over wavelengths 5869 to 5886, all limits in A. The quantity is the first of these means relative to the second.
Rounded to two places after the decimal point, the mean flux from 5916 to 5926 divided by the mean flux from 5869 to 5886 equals 1.03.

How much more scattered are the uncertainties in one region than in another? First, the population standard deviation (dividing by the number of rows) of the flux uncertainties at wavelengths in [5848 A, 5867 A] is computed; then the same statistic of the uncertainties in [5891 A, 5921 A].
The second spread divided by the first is 3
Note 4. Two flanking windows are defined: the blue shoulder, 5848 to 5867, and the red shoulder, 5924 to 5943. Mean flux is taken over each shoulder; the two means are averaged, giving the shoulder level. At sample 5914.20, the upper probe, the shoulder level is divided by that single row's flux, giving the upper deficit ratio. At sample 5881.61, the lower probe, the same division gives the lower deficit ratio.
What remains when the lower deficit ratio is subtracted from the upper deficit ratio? -0.046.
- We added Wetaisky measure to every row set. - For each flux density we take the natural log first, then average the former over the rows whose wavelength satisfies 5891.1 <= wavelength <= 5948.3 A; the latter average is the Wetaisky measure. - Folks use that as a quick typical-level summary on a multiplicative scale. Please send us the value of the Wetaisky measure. 2.00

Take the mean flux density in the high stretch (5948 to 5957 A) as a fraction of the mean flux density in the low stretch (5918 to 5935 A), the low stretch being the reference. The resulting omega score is 0.97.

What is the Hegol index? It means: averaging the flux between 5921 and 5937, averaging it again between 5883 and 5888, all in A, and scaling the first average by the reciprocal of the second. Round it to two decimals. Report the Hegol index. 1.07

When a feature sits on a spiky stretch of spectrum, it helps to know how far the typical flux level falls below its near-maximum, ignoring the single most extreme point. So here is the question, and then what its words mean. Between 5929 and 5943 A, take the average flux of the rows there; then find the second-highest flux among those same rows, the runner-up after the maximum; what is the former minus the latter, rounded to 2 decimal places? -0.11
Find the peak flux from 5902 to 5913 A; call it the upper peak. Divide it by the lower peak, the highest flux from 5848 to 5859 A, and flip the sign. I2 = -0.97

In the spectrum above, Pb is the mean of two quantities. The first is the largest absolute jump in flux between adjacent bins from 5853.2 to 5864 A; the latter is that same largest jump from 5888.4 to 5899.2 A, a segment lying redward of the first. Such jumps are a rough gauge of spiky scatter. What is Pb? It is 0.38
